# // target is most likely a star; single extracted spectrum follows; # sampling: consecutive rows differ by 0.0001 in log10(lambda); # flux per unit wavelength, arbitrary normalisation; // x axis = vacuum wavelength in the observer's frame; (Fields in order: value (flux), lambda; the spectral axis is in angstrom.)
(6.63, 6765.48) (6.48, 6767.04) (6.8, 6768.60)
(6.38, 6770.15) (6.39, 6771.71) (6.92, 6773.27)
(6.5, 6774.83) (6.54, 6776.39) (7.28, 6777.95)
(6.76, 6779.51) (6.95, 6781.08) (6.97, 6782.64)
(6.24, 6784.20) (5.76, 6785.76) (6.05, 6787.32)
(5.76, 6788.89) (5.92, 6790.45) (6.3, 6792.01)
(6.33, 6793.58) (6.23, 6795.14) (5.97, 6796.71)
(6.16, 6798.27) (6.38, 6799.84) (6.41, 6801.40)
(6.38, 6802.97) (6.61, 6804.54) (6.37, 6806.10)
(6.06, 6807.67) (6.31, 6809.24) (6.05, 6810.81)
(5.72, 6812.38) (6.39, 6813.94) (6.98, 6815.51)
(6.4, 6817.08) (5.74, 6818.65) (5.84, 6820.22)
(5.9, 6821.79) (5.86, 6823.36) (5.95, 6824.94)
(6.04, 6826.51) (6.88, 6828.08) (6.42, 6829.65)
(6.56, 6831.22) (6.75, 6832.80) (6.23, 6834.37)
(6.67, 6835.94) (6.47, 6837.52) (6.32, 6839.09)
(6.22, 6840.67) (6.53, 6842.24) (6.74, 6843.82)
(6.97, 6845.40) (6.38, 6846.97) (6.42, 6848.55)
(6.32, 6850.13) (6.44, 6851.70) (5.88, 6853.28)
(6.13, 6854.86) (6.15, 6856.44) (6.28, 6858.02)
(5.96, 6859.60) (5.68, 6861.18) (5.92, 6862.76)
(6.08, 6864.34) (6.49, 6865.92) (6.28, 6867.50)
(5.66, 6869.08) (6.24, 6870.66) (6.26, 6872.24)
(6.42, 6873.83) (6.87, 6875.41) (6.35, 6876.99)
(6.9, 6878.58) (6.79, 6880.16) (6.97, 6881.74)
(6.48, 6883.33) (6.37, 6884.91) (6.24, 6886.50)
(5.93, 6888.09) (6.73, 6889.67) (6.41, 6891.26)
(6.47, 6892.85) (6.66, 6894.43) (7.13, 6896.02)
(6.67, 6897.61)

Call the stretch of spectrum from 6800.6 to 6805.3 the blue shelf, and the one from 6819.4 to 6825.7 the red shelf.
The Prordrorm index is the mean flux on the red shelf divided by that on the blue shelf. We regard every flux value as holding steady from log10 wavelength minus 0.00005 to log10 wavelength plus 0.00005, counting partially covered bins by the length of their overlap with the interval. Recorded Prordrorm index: 0.910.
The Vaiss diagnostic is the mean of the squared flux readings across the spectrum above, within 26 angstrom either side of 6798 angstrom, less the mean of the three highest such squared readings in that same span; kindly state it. -10.2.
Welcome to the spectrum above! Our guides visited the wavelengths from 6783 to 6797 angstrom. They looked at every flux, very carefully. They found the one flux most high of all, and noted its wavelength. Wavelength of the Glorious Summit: 6793.58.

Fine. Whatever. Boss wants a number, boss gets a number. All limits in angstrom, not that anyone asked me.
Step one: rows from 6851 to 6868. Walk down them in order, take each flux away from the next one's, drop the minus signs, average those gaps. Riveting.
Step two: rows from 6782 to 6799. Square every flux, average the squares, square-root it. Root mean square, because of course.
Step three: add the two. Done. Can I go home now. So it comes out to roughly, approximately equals 6.42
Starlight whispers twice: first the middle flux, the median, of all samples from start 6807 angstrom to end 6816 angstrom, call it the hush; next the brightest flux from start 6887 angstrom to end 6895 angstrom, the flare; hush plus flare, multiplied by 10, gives 129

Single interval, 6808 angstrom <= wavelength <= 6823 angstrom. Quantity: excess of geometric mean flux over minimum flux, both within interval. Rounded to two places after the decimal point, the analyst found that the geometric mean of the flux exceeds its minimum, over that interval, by 0.42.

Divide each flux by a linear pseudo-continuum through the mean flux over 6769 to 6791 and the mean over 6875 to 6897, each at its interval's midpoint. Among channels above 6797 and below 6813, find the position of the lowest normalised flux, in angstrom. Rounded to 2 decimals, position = 6812.38 angstrom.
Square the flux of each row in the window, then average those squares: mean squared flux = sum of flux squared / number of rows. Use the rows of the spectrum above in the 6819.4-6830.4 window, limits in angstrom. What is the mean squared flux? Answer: 38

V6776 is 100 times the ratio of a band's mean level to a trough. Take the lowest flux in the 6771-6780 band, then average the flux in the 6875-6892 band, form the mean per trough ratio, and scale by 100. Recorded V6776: 102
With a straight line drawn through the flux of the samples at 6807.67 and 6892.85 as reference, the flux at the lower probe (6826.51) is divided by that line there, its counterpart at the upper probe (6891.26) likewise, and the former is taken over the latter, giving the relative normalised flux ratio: 0.99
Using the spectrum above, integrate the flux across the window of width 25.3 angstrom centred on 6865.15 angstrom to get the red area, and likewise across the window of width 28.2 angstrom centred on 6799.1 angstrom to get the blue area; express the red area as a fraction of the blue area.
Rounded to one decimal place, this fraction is 0.9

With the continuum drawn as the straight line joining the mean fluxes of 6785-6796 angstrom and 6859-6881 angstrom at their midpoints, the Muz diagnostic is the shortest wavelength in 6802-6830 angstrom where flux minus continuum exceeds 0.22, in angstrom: 6802.97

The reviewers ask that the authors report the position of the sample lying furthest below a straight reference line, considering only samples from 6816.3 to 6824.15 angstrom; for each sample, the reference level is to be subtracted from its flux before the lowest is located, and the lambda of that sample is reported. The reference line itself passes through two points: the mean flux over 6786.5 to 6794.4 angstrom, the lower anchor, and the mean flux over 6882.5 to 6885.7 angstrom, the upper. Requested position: 6818.65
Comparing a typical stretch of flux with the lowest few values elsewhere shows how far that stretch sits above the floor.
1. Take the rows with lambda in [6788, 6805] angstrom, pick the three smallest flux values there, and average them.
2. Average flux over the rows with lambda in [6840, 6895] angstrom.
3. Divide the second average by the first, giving 1.08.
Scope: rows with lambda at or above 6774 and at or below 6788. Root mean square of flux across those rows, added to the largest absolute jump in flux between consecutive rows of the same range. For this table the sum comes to 7.32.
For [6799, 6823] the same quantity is 6.92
